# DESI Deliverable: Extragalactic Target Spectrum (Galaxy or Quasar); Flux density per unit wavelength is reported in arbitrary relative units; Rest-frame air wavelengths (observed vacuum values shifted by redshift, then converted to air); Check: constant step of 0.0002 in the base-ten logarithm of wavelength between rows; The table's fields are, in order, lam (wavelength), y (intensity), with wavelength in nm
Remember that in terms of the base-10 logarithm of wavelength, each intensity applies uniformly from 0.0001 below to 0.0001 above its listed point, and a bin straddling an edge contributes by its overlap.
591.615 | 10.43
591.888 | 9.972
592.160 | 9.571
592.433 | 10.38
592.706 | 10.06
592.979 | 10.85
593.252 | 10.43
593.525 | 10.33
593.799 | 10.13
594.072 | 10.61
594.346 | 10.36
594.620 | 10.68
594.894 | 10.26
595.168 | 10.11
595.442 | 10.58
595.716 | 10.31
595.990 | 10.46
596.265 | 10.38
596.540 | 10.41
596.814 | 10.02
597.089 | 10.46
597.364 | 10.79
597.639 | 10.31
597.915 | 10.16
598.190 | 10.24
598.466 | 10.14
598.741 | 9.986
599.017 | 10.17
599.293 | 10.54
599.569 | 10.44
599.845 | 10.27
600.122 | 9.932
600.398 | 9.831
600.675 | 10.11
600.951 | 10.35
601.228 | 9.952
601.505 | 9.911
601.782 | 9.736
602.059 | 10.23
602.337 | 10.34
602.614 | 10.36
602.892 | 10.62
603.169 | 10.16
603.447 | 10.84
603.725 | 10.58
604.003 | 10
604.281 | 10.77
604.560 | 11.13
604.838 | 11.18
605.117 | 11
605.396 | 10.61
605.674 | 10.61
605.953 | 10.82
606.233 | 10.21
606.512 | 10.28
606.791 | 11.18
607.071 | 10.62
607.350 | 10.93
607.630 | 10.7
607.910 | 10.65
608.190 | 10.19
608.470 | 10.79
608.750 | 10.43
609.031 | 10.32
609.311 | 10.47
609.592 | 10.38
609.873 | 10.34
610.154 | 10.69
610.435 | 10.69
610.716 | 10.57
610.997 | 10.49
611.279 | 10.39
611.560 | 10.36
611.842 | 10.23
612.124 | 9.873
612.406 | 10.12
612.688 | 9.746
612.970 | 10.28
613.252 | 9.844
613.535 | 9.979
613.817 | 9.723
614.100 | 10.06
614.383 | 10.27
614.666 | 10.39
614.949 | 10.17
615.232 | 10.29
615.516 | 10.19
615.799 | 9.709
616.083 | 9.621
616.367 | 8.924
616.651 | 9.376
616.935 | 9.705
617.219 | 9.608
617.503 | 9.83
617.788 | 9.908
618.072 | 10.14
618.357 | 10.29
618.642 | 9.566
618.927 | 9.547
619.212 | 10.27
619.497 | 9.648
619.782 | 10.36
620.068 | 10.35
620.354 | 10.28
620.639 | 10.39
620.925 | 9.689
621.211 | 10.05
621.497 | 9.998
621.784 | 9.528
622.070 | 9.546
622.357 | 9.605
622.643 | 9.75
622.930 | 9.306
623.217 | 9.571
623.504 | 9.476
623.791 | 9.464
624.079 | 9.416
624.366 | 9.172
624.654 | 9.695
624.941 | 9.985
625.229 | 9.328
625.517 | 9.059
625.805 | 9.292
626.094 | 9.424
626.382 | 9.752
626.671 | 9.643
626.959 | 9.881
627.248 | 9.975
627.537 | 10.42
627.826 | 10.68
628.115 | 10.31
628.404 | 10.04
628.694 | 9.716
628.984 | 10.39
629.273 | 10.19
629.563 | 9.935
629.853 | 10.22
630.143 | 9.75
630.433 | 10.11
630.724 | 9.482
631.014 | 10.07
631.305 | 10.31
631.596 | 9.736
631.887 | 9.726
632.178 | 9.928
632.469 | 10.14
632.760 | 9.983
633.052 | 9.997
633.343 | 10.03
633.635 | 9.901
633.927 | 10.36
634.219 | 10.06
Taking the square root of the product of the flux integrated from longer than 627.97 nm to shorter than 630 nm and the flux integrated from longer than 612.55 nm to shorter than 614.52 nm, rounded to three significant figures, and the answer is 20.1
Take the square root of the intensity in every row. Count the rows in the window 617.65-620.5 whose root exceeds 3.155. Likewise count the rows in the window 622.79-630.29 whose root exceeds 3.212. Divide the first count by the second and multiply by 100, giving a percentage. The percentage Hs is 200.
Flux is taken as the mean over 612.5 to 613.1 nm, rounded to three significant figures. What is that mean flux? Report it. 10.0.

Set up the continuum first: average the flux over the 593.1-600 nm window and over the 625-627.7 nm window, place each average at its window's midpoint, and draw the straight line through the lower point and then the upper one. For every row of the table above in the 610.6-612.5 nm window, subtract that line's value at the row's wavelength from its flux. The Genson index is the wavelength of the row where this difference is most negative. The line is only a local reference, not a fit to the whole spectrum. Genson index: 612.124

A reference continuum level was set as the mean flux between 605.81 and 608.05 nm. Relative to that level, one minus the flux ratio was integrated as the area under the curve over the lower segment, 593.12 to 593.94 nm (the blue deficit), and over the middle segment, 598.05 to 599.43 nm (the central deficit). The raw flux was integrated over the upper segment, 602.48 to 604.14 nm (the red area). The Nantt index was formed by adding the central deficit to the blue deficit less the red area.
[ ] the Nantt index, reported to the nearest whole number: -17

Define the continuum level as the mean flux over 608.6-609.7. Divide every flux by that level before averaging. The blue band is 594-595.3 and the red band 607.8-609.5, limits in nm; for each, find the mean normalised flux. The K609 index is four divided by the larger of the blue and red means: 3.97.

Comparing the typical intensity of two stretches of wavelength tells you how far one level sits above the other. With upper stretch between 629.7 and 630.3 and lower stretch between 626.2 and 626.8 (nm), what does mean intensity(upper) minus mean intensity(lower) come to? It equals 0.3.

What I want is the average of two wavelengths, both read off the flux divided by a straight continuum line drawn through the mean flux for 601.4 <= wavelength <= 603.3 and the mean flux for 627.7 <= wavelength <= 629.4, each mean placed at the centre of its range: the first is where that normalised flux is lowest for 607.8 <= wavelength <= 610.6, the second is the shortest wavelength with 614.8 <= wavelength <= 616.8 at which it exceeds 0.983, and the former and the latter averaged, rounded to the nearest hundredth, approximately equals 611.57 nm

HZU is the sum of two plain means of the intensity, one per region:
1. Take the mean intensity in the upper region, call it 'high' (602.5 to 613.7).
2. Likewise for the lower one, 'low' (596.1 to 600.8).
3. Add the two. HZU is 20.7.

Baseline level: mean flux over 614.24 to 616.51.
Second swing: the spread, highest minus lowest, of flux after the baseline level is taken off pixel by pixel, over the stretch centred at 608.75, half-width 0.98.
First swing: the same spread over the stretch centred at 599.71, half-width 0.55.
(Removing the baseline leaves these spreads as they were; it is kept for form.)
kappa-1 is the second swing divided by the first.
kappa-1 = 1.0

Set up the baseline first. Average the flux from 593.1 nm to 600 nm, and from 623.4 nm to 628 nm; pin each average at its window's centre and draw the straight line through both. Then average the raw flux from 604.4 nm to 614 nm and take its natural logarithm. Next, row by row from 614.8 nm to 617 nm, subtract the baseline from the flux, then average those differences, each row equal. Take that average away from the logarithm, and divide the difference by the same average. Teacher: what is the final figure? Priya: -17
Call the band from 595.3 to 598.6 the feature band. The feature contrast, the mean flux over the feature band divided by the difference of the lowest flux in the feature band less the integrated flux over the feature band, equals -0.429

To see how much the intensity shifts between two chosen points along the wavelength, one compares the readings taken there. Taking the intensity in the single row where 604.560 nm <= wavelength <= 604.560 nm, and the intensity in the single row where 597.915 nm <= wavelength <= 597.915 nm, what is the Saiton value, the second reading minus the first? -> -1.0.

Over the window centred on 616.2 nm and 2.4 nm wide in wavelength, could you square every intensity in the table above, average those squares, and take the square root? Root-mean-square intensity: 9.7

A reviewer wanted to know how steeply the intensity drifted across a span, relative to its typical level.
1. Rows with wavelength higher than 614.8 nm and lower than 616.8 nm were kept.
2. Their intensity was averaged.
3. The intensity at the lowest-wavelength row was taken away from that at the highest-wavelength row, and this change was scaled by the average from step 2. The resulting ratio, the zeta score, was -0.081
